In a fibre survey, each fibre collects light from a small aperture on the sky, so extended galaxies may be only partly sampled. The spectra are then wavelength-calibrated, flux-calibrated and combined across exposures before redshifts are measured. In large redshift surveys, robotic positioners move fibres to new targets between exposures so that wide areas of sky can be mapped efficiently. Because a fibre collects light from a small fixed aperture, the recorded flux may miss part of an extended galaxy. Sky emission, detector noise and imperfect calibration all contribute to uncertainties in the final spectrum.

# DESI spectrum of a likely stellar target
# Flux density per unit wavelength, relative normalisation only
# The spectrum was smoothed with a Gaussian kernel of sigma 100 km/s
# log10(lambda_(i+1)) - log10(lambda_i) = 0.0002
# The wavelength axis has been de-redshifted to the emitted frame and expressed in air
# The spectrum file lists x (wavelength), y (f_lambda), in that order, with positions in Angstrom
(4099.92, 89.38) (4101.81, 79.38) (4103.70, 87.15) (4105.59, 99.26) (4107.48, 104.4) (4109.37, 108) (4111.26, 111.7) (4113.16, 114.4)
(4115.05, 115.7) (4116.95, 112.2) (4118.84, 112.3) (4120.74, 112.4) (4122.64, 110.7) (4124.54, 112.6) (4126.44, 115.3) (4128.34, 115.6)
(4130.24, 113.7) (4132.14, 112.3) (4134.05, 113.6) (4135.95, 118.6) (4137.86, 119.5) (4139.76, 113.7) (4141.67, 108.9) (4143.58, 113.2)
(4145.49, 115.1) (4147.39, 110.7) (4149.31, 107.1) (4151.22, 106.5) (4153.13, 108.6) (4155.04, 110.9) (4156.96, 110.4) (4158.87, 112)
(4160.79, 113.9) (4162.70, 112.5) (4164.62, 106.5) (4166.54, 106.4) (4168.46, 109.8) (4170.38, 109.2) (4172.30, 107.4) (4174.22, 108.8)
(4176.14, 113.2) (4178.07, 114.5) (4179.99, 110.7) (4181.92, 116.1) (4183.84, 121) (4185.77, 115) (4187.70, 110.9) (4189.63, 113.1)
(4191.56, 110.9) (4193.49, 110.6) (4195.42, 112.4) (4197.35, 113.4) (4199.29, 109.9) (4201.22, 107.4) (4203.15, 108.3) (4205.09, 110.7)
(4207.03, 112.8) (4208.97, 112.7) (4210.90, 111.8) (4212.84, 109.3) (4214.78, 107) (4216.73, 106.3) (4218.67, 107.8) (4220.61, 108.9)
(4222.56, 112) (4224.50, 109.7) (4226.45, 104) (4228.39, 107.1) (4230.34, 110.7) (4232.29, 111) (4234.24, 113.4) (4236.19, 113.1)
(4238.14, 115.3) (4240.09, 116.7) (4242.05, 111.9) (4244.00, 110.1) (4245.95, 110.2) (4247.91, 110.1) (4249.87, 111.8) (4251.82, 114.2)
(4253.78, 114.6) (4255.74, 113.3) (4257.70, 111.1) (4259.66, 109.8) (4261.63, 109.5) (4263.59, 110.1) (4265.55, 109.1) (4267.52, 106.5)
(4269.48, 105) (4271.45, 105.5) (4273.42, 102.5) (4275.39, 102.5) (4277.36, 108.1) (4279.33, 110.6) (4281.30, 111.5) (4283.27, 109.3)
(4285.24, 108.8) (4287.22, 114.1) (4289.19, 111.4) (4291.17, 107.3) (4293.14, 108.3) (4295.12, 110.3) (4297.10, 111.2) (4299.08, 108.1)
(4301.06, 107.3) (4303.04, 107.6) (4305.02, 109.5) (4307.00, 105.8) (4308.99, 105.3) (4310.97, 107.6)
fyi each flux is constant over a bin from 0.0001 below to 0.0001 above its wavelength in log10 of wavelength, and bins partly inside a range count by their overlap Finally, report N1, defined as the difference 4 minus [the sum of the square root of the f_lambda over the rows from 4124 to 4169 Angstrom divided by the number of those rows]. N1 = -6.58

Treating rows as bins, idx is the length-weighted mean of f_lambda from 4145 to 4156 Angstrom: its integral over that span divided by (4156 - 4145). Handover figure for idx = 110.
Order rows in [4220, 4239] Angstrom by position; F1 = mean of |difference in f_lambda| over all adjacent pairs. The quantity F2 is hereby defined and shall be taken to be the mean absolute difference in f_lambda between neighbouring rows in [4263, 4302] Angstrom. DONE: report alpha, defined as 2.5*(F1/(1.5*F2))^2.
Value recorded 1.6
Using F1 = 2.6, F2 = 2.12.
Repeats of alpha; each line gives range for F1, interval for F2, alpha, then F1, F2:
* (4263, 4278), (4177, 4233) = 0.7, 2.0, 2.51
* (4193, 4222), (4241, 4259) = 2.0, 1.7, 1.25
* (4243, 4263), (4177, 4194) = 0.1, 1.1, 3.61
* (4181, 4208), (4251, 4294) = 2.1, 2.6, 1.88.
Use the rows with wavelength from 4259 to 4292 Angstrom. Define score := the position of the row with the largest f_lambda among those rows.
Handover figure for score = 4287.22 Angstrom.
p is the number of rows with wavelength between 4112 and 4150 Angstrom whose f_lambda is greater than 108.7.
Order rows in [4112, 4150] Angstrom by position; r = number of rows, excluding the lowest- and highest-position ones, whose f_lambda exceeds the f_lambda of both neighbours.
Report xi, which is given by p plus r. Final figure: 24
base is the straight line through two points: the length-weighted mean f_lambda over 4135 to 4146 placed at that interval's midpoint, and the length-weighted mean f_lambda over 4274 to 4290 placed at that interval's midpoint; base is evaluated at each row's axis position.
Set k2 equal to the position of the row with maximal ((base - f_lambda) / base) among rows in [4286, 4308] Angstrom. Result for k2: 4307.00 Angstrom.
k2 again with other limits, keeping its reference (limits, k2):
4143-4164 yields 4151.22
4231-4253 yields 4244.00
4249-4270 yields 4269.48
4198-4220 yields 4216.73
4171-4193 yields 4172.30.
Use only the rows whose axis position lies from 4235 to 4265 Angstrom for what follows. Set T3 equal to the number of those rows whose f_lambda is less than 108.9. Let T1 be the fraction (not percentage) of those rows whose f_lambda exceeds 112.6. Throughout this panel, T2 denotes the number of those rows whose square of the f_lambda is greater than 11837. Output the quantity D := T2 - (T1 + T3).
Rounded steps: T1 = 0.40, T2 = 15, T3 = 0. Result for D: 14.6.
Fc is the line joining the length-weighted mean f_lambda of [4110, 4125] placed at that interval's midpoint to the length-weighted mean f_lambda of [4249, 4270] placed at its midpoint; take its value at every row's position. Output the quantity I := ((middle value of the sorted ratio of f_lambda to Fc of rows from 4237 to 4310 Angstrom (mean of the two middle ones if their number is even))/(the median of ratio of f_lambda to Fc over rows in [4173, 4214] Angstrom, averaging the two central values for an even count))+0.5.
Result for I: 1.49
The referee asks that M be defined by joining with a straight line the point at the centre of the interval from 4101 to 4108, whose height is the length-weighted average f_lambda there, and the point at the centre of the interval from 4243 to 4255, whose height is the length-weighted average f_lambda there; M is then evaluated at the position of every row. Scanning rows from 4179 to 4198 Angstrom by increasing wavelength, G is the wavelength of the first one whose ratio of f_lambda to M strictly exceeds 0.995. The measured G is 4179.99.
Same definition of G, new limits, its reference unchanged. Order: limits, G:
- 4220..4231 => 4220.61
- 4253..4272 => 4253.78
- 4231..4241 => 4232.29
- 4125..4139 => 4126.44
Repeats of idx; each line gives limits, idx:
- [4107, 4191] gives 112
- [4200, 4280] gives 110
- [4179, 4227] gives 111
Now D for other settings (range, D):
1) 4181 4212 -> 11.6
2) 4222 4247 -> 8.7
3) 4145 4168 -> 1.8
